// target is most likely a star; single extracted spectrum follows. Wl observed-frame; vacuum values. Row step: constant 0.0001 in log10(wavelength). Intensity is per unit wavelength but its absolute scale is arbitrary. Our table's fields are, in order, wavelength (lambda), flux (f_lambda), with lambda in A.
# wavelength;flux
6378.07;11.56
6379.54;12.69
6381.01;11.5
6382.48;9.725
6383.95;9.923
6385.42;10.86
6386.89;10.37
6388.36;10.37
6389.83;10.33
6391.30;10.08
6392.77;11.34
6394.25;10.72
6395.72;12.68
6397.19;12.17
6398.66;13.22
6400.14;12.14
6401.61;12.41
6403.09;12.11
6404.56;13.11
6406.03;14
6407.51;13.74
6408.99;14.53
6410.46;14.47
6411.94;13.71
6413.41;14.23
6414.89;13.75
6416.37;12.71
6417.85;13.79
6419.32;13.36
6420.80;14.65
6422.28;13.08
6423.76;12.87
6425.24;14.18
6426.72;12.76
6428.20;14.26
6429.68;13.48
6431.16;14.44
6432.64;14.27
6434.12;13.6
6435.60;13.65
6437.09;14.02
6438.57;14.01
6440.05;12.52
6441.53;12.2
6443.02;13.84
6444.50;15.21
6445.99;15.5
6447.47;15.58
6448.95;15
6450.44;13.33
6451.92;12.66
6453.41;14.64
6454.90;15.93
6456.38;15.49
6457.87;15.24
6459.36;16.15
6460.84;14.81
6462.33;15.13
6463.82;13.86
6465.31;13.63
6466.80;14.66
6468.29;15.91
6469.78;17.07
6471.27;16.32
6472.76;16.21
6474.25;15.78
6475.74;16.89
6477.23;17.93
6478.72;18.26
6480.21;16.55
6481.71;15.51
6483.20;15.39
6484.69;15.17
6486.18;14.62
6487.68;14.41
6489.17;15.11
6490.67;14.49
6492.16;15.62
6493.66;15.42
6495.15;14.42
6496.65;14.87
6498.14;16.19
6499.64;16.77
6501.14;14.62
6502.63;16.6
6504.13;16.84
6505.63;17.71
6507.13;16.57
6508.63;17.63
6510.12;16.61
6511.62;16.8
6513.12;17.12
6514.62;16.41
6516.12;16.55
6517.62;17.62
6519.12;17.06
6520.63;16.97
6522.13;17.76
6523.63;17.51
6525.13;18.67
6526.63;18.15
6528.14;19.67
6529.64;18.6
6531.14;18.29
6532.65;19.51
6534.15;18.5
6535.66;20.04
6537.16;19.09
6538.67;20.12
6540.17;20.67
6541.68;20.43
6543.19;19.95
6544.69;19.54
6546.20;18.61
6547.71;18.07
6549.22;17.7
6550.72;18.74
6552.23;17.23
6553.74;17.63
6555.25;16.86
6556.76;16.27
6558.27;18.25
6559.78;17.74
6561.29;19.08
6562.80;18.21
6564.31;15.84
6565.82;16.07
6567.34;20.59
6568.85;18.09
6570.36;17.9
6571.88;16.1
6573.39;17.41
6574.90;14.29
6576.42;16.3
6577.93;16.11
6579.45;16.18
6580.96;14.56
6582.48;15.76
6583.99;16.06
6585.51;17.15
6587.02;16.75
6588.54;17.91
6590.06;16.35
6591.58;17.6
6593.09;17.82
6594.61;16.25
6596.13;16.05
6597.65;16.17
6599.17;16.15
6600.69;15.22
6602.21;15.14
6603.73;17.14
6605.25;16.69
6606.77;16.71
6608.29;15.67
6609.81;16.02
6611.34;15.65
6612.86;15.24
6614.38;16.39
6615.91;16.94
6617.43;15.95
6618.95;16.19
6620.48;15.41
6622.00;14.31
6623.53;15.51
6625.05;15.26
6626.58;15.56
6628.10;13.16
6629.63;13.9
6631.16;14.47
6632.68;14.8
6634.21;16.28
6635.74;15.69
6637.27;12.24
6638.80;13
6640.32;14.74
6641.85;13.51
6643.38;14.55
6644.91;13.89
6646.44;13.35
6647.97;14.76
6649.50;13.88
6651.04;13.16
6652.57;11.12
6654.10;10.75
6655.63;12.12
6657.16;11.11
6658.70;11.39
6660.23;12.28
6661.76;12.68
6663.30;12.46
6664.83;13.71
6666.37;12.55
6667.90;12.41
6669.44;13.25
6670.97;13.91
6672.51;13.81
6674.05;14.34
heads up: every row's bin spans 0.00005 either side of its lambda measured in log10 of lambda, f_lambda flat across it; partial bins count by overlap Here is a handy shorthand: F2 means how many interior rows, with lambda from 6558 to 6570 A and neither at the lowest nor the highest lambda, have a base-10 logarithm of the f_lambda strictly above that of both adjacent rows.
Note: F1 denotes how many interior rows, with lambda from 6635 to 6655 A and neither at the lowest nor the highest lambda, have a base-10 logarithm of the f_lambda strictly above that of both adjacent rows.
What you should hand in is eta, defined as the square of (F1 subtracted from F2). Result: 1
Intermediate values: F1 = 3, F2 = 2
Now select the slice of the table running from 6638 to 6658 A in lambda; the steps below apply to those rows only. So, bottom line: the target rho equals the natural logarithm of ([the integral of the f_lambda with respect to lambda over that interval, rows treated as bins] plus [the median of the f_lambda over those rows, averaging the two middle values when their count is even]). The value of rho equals 5.62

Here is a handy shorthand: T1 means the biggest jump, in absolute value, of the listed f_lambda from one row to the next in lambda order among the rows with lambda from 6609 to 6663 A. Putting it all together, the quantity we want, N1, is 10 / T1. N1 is 2.90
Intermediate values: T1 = 3.45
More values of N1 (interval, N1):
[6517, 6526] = 8.62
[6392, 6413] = 5.10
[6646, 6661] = 4.90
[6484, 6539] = 4.65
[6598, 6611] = 5.00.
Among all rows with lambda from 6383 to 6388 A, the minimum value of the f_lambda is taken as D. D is 9.923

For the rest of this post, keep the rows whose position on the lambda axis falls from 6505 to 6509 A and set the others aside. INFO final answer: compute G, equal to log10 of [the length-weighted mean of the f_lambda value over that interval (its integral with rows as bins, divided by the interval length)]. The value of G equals 1.24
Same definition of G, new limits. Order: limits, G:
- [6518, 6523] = 1.24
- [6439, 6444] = 1.12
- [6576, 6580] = 1.21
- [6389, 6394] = 1.02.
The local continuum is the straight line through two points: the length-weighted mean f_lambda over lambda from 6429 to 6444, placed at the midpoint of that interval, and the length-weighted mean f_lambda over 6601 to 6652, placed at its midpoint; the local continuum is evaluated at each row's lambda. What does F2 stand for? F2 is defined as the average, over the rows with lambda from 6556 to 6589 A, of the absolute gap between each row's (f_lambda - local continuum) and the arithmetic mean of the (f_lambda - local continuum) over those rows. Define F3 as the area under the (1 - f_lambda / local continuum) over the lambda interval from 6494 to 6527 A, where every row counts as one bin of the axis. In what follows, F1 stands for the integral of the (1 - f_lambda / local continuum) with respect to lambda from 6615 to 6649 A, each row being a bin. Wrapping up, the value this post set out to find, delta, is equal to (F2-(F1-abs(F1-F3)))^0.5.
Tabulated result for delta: 2.69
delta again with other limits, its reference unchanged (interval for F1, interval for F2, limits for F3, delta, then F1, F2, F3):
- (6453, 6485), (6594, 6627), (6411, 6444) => 3.04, -4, 0.6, 0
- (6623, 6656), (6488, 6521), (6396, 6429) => 0.83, 3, 0.8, 0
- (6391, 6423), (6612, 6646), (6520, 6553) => 3.37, 1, 1.0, -10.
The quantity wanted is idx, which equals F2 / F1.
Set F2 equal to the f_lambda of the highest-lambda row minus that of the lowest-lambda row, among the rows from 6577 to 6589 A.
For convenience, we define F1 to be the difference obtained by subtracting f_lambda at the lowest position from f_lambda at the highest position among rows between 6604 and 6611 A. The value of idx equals -2.7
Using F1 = -0.7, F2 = 2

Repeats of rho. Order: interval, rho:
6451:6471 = 5.75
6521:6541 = 5.99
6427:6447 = 5.68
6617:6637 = 5.76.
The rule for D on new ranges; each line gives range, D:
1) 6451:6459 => 12.66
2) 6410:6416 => 13.71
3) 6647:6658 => 10.75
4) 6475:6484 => 15.39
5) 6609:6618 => 15.24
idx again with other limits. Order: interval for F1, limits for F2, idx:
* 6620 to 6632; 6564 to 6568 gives -5.1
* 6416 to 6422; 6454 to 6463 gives -0.4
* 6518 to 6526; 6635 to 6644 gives -0.7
